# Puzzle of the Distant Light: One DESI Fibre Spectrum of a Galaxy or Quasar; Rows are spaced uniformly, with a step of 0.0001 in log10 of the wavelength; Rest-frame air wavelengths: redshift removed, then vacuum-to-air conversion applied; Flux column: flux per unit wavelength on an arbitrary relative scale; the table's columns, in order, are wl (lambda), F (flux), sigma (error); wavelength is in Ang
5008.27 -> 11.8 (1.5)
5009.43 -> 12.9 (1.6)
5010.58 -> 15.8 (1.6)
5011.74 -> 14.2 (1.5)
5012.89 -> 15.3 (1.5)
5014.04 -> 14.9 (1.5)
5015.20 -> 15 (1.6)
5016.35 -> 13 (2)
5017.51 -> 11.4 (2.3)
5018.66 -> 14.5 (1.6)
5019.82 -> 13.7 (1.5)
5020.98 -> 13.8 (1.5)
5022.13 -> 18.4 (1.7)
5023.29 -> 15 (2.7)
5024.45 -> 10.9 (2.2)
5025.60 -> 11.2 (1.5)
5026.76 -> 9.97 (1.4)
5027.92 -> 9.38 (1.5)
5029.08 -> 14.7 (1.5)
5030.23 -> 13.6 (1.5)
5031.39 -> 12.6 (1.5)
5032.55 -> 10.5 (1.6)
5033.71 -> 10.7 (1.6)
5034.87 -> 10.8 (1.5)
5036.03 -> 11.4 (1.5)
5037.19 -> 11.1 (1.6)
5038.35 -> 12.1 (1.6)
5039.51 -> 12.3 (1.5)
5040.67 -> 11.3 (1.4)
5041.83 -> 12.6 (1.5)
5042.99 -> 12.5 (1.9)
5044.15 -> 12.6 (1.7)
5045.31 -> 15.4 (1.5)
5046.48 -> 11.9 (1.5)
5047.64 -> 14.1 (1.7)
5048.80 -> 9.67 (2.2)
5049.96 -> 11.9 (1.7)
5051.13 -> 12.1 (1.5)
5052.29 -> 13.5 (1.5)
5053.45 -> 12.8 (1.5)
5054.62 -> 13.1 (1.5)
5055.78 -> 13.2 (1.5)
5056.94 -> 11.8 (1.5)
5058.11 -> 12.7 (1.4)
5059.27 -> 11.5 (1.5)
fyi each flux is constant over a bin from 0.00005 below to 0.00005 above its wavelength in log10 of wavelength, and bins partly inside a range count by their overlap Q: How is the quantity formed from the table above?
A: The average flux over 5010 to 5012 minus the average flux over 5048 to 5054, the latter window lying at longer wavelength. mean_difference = 3.0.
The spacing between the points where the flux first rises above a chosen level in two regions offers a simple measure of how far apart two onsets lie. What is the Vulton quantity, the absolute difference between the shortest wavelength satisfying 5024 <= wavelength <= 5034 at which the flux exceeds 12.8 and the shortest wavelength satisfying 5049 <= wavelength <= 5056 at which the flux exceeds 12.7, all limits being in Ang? 23.2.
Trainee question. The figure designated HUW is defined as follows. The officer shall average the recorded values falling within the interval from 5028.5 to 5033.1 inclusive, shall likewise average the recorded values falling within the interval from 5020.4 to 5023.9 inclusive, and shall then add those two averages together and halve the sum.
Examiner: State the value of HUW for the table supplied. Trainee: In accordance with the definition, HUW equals 14.3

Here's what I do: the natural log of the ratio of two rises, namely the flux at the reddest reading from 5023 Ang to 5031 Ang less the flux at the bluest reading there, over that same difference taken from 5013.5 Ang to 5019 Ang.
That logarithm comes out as 1.3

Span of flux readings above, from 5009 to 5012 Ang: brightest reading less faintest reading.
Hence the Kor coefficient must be 3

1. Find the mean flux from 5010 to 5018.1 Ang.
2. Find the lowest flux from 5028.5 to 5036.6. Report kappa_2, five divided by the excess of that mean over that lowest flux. 1.34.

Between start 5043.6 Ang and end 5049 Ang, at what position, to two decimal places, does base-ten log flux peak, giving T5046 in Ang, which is 5045.31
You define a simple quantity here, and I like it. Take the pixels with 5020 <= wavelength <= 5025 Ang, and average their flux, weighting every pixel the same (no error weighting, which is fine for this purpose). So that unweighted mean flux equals 14.5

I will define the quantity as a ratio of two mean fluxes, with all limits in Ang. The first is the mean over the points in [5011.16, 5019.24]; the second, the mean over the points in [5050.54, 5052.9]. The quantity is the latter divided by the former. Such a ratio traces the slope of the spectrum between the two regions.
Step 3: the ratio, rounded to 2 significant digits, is 0.91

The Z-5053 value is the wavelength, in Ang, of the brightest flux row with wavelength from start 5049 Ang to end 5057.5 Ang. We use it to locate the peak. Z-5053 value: 5052.29 Ang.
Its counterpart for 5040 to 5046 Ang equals 5045.31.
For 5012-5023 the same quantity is 5022.13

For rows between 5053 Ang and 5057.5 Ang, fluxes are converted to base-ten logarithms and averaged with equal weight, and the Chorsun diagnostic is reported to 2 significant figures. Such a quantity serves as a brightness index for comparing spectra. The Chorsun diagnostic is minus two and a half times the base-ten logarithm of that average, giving -0.11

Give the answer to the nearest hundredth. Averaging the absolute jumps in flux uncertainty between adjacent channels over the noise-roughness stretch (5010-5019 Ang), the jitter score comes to 0.23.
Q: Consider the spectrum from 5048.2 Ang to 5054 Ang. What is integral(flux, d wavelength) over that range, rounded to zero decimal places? 70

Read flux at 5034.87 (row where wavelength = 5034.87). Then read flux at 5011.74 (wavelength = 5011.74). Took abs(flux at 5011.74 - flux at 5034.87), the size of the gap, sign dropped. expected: 3.4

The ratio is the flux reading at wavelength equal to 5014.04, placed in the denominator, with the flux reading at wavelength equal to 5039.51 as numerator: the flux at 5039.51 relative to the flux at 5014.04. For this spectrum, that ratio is 0.8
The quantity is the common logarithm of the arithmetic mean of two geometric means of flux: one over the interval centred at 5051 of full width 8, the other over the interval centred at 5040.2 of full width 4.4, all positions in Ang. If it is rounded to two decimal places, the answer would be 1.09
